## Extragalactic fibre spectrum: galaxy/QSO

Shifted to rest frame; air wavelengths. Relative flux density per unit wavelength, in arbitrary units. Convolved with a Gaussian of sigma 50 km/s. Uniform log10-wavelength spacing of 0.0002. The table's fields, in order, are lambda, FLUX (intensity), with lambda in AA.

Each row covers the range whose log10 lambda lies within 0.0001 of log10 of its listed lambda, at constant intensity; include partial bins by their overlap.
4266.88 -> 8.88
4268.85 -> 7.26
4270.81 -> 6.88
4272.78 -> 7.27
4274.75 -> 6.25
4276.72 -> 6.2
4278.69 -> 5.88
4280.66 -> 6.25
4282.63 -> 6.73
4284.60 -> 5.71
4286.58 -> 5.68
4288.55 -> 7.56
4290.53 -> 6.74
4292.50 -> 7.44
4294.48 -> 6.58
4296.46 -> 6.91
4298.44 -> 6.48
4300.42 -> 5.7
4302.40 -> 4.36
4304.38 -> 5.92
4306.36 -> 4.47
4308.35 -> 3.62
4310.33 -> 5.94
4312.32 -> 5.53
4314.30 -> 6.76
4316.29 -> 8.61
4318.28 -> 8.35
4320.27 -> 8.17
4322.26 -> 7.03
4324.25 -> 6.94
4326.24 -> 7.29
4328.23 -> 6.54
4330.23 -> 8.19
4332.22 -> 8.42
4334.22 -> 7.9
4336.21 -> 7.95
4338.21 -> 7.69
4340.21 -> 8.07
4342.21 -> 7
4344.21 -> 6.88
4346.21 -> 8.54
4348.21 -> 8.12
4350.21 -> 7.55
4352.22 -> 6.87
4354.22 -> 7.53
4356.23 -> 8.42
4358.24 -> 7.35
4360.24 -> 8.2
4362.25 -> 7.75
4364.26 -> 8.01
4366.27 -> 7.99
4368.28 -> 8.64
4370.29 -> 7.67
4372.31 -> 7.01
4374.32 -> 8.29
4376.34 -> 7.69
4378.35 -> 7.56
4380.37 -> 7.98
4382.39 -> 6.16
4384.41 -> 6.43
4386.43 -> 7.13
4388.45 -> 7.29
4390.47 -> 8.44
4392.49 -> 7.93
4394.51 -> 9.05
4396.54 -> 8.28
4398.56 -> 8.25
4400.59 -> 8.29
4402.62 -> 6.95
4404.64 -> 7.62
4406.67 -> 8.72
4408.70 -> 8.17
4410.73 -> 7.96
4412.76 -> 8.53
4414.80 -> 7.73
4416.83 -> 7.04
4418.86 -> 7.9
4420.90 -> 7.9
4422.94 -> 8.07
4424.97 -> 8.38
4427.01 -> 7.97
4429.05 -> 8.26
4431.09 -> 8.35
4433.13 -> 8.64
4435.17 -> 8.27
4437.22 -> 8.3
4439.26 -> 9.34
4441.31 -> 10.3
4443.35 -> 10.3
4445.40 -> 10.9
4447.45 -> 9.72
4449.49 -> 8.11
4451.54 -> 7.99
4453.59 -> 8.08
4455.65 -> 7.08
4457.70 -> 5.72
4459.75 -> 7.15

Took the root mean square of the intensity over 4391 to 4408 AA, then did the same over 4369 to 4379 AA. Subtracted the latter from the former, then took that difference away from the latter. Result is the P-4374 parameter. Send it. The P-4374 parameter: 7.2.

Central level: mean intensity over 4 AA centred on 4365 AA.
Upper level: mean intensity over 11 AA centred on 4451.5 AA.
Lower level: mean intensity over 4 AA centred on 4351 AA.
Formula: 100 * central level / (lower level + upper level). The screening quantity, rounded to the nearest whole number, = 52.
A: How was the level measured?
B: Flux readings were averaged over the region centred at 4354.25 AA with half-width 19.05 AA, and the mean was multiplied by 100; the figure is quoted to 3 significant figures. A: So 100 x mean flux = 775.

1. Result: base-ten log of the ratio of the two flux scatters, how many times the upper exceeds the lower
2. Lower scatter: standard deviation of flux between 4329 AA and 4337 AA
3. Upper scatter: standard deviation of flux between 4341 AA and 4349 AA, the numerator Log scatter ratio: 0.5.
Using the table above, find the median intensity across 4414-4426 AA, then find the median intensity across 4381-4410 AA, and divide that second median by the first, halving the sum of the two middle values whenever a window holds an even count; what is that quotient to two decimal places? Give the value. 1.02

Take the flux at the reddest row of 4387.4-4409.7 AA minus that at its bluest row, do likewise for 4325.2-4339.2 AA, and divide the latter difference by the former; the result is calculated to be 0.45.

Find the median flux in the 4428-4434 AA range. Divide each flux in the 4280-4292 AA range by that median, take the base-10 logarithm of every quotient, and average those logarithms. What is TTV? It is -0.11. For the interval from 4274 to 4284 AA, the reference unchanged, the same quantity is -0.13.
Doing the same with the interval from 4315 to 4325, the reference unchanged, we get -0.03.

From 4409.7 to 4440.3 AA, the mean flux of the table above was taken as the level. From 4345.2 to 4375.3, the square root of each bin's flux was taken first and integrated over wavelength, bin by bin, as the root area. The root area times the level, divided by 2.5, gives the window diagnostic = 276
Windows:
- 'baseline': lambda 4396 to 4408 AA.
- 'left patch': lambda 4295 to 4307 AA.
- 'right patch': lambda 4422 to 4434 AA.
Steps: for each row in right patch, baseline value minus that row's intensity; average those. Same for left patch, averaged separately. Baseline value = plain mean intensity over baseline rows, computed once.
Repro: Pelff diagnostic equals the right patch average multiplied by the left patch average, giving -0.6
